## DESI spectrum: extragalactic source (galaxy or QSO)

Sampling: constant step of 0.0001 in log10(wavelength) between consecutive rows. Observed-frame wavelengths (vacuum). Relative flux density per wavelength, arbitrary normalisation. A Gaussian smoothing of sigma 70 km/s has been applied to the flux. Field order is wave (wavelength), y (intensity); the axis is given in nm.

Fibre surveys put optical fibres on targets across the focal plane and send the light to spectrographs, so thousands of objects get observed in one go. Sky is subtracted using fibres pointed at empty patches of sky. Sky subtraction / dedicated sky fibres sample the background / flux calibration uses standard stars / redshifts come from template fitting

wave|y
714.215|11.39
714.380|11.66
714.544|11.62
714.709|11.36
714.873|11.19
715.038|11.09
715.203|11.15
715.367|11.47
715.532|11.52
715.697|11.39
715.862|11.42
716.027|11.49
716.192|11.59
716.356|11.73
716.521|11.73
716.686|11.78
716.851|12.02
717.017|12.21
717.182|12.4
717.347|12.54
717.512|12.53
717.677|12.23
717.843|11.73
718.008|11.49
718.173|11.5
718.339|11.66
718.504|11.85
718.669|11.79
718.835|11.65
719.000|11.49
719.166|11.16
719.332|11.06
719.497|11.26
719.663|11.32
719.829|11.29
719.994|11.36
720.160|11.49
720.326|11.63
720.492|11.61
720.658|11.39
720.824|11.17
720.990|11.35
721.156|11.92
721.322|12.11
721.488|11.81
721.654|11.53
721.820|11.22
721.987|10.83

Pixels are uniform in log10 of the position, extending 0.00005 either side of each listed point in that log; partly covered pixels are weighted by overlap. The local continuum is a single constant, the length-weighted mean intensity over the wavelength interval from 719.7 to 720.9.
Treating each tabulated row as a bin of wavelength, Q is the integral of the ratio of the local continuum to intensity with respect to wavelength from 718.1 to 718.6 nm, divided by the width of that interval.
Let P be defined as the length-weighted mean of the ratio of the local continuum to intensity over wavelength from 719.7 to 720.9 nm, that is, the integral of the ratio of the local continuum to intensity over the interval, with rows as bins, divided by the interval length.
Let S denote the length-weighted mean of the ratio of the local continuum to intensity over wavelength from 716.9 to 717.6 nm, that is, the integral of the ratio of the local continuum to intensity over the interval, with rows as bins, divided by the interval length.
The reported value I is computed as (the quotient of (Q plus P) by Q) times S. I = 1.86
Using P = 1.00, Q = 0.98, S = 0.92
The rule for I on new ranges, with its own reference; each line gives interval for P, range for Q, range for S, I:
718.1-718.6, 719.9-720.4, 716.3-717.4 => 1.88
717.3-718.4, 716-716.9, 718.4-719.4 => 1.97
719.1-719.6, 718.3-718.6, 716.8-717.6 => 1.90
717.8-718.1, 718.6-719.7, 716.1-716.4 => 1.95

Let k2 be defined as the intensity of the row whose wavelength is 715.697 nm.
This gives 11.39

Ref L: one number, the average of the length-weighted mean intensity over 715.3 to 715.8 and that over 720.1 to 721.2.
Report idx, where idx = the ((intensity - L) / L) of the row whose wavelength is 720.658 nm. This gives -0.01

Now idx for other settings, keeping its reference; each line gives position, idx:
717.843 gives 0.02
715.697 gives -0.01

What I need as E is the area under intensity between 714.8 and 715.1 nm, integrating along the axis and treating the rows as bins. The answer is 3.3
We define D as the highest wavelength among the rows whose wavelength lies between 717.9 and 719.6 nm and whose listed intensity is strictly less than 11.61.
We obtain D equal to 719.497 nm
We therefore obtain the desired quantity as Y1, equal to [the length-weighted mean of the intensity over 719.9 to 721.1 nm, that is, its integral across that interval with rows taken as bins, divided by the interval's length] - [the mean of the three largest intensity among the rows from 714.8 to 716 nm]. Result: -0.03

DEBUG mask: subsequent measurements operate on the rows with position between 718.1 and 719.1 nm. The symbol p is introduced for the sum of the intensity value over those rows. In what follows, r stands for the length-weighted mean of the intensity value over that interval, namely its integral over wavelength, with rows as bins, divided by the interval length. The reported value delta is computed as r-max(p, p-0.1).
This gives -58.3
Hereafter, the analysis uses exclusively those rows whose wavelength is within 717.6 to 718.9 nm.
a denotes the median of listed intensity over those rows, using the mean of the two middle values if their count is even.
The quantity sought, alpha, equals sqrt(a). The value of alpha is 3.420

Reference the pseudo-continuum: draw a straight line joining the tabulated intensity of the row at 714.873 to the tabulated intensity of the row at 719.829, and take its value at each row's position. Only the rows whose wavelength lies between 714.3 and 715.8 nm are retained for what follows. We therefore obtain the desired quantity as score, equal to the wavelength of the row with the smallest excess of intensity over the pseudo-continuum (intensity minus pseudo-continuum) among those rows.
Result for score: 715.038 nm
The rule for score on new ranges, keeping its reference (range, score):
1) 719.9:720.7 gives 719.994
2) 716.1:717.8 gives 716.192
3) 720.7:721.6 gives 720.824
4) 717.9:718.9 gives 718.008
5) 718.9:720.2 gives 719.332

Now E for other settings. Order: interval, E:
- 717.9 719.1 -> 14.0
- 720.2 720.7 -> 5.8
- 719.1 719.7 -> 6.7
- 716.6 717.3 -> 8.5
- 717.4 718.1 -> 8.4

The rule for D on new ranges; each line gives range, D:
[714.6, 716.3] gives 716.192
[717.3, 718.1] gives 718.008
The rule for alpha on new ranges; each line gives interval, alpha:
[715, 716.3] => 3.383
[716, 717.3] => 3.429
